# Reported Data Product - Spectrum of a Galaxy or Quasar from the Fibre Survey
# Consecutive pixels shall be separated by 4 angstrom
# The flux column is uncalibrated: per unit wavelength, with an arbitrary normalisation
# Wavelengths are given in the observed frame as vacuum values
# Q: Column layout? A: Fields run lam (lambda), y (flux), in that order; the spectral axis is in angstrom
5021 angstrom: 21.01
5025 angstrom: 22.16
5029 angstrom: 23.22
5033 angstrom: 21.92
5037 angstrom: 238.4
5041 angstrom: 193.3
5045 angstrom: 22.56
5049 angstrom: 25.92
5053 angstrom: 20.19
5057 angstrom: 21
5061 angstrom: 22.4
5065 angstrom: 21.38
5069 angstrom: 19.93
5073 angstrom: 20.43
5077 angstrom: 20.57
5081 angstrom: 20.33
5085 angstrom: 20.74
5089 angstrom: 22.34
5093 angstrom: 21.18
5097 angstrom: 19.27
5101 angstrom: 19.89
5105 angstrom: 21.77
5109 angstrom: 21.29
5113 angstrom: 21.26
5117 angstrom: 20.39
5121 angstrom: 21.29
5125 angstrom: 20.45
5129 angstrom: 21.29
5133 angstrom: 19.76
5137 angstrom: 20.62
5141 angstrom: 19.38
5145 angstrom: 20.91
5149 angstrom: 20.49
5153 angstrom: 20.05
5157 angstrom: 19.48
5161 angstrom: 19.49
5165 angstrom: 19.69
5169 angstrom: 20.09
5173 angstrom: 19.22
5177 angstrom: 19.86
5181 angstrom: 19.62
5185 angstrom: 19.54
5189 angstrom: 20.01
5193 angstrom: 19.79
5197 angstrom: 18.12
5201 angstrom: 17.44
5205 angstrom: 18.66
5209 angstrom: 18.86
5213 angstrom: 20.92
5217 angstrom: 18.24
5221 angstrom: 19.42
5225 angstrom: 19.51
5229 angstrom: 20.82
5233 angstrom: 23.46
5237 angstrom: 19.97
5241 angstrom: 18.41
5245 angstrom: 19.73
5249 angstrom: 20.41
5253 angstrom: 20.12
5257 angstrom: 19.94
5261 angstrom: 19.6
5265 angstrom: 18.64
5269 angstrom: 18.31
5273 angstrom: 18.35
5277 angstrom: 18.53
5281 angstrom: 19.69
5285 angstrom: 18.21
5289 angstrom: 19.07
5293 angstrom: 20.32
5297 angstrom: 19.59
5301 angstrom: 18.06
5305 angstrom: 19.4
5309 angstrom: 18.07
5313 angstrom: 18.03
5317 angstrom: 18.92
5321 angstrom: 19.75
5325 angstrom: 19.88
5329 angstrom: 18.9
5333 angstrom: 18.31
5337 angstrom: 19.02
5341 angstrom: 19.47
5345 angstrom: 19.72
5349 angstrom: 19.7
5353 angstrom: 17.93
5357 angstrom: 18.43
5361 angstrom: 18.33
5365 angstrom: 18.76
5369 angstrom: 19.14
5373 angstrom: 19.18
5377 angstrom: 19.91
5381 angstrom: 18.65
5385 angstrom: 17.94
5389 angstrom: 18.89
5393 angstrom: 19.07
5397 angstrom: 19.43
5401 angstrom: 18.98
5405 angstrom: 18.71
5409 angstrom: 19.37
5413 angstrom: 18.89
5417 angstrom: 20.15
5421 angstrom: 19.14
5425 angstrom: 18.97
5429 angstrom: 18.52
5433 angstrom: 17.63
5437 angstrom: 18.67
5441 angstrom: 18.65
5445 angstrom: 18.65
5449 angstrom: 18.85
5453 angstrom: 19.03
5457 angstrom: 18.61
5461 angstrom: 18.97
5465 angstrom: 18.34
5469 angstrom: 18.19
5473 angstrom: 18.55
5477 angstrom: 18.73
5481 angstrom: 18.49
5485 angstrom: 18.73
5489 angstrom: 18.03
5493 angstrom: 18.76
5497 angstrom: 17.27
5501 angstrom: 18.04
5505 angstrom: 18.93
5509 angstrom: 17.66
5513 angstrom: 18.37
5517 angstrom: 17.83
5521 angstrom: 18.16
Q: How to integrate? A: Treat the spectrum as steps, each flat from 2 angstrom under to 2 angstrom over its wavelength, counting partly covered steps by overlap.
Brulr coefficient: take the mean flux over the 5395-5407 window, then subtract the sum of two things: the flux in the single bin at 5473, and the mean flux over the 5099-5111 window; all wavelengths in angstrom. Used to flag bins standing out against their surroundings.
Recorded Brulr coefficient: -20.5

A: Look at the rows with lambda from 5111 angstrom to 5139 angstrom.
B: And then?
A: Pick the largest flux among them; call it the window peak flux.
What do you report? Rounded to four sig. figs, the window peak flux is 21.29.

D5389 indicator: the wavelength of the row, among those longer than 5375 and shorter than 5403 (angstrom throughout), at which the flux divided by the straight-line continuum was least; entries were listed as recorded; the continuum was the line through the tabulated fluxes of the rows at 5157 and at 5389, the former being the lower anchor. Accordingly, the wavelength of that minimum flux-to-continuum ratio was 5385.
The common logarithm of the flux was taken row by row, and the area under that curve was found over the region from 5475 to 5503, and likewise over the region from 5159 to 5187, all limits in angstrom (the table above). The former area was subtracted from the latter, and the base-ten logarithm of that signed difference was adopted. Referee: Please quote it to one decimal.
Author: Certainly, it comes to -0.1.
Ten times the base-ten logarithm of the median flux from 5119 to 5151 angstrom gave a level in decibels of 13.1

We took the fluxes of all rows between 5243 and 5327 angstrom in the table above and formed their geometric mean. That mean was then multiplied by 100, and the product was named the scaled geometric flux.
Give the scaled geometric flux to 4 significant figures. 1916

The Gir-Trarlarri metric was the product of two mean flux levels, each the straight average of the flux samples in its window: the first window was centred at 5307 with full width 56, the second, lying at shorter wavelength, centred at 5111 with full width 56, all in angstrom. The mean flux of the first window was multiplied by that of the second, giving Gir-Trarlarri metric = 396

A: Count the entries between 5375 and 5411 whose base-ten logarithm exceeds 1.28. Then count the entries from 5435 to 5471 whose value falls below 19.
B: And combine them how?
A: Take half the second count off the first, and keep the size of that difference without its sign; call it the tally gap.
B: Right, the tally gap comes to 0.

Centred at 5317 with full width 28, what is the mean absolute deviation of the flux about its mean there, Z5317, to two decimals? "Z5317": 0.59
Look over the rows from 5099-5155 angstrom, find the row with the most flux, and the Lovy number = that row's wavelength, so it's 5105 angstrom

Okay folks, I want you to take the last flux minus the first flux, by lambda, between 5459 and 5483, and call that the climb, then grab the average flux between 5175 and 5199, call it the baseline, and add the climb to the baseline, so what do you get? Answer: 19.0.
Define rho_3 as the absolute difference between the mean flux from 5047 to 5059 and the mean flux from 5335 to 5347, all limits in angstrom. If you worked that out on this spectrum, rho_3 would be 3.0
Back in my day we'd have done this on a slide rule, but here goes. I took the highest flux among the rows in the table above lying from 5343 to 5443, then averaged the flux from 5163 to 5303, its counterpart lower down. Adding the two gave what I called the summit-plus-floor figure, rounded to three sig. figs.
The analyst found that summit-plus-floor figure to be 39.6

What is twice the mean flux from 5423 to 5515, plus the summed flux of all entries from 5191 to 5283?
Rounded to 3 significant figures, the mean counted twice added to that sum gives 484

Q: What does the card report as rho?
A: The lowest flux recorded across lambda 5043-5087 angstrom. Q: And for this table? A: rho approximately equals 19.93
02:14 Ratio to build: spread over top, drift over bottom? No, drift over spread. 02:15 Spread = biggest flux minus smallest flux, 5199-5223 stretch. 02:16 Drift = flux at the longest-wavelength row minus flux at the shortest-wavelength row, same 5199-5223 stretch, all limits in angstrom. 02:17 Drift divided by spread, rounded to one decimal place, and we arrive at 0.6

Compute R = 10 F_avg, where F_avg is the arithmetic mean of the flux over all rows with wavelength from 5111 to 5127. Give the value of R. 208.5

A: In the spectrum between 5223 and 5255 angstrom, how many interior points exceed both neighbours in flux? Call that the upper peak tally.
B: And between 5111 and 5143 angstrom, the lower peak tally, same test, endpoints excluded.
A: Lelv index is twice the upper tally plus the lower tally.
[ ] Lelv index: 7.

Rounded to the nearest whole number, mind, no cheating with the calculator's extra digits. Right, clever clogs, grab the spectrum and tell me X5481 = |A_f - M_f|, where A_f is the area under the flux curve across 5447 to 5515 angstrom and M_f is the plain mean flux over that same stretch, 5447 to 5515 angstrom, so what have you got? 1236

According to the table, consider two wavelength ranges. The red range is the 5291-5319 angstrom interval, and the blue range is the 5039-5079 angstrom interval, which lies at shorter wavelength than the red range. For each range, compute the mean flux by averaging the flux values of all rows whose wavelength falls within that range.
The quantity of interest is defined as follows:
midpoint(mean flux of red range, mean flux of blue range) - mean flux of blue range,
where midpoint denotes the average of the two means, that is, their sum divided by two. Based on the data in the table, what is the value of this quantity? -9.9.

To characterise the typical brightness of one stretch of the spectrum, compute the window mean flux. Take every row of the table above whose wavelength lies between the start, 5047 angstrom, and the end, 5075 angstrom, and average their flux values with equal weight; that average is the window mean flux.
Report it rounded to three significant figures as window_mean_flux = 21.6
